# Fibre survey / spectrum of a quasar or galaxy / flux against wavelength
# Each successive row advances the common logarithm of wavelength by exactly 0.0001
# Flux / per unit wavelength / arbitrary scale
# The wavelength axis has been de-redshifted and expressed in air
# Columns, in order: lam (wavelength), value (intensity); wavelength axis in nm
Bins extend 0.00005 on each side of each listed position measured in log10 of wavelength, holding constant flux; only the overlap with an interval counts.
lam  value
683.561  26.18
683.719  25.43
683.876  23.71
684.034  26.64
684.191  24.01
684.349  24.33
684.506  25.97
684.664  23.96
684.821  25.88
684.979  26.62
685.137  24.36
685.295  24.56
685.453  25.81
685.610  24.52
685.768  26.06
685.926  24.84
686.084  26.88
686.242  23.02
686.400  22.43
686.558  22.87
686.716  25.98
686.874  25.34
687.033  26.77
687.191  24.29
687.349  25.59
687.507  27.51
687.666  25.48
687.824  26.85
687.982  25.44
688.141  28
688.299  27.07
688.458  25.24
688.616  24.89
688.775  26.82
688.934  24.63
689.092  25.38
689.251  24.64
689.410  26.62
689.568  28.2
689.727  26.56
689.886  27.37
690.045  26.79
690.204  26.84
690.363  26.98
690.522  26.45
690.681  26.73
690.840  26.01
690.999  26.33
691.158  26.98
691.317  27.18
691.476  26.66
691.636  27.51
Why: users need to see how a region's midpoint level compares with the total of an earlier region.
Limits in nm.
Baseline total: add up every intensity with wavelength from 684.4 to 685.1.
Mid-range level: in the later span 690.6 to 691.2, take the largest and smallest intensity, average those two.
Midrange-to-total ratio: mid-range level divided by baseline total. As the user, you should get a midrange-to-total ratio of 0.259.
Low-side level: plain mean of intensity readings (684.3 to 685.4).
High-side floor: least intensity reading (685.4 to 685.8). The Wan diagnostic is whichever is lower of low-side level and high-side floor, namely 24.5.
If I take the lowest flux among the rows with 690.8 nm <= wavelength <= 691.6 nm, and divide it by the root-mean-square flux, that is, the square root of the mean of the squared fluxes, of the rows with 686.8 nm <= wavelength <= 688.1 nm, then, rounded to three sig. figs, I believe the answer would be 1.00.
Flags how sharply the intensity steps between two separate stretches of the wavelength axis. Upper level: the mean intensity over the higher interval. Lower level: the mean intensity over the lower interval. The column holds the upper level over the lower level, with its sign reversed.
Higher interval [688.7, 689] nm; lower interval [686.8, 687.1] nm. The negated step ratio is -0.99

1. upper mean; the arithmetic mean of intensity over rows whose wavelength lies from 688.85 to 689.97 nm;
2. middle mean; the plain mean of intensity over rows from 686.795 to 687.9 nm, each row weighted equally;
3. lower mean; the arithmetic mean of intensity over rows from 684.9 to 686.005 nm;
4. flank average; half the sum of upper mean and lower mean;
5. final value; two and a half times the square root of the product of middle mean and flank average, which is 64.6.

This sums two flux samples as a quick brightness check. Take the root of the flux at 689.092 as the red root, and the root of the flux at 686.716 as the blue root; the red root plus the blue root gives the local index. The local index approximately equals 10.1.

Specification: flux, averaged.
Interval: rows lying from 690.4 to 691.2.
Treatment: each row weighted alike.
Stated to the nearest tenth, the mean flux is 26.5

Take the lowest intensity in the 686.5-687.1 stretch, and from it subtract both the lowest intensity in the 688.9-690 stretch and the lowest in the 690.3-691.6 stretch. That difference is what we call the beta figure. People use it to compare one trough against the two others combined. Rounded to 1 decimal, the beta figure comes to -27.8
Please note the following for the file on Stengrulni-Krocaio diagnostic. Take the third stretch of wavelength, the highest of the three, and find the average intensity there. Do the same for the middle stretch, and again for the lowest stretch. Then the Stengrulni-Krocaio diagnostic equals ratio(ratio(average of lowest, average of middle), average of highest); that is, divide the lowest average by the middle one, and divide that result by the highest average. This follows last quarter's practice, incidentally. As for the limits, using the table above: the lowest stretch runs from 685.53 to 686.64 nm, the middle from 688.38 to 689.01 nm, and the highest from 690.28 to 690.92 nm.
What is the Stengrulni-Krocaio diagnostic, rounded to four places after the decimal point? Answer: 0.0362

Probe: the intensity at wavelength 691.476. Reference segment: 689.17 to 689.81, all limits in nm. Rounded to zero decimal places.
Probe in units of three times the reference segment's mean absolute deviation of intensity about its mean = 10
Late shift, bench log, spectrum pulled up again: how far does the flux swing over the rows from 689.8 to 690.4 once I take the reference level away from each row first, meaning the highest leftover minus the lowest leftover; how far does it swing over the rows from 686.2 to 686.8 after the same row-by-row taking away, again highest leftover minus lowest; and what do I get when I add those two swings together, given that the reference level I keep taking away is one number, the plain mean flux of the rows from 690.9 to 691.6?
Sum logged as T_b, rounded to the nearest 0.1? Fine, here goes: 4.1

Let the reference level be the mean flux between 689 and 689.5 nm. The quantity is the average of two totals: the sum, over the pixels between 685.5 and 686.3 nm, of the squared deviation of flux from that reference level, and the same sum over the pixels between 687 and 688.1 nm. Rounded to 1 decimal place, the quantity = 9.3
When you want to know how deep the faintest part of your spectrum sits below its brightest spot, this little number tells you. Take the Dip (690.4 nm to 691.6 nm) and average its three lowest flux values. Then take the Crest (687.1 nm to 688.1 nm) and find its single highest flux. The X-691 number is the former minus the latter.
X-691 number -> -1.2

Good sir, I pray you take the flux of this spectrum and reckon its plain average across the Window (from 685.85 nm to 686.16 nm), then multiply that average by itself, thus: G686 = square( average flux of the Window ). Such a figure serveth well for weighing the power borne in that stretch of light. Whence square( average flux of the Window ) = 669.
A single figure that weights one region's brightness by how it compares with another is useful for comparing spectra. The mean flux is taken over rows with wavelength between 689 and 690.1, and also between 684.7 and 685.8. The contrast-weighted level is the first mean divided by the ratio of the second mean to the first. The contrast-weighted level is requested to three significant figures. 27.7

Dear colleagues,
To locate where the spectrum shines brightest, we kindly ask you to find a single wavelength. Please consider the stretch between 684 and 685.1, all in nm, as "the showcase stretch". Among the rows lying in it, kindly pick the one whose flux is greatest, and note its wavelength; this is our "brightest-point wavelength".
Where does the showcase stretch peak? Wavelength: 684.034 nm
